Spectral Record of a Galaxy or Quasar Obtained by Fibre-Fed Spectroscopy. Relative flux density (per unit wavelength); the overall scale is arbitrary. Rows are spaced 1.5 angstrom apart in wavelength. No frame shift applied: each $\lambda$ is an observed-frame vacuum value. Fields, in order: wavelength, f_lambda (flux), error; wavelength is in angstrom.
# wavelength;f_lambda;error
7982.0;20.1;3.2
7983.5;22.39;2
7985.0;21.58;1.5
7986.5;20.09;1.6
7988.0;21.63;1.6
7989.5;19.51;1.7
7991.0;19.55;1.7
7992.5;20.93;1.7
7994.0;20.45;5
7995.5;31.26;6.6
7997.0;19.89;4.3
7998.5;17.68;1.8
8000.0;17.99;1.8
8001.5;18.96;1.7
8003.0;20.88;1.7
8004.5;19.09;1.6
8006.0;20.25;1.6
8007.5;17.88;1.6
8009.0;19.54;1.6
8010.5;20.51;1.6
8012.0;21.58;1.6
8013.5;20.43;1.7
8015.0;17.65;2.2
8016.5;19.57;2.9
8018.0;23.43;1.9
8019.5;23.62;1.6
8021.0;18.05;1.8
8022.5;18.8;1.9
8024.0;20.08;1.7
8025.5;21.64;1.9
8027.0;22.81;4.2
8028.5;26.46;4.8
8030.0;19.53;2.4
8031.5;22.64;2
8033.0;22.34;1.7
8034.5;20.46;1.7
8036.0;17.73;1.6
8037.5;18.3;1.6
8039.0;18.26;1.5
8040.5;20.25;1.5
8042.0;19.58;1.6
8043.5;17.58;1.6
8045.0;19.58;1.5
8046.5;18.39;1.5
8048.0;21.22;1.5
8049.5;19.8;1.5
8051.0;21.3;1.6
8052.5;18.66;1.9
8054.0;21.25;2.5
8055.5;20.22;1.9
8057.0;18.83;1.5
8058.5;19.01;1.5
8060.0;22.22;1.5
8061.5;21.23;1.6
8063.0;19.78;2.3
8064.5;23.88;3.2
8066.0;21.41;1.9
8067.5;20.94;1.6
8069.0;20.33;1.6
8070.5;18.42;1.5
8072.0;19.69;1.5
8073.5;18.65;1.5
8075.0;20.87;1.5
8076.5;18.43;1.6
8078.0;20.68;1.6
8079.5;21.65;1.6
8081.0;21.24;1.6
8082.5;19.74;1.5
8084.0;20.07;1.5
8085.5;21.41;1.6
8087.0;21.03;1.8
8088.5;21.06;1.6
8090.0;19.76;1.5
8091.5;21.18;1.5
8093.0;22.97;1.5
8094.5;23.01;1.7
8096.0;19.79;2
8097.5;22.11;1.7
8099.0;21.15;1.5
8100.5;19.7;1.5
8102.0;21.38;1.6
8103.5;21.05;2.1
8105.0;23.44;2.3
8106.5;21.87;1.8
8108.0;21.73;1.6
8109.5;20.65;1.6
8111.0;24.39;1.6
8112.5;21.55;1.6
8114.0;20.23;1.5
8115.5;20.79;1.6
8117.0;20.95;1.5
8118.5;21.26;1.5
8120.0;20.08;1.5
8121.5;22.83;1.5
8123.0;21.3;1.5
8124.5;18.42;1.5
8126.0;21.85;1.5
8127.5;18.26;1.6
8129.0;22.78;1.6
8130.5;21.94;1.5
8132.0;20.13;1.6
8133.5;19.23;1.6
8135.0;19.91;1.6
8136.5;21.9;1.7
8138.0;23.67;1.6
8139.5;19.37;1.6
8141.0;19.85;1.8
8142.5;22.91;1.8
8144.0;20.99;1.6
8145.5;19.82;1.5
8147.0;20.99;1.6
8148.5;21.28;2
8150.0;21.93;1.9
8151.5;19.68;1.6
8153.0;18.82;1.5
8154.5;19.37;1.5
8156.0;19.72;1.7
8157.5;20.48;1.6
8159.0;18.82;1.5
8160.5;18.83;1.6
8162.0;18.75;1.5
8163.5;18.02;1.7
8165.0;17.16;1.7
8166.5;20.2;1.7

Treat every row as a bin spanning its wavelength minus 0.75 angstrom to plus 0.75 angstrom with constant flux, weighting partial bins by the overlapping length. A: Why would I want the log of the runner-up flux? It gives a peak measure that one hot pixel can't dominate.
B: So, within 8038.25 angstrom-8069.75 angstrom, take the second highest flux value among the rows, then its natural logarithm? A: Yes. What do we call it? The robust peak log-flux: 3.10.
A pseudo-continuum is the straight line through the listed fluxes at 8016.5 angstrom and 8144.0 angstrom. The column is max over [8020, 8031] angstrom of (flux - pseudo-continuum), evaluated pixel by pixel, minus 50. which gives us -43.2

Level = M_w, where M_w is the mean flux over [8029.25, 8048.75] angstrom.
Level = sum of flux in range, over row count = 19.7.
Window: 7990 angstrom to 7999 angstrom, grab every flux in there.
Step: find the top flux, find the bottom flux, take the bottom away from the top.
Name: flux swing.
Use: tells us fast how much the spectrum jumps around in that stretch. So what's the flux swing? 13.6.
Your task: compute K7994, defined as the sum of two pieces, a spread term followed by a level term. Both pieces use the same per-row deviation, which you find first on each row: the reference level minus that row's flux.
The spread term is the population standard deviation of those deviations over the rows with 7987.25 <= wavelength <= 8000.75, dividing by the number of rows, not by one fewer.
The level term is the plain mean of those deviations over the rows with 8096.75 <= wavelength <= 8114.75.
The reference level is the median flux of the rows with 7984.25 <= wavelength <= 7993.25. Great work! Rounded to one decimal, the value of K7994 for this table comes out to 2.7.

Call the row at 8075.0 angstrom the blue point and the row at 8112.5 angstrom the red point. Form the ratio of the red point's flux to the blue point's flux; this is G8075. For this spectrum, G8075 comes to 1.03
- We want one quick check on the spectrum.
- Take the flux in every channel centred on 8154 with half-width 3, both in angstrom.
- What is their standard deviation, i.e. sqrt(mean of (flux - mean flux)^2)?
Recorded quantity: 0.4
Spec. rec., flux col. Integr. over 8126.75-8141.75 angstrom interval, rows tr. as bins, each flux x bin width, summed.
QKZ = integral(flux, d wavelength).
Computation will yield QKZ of 311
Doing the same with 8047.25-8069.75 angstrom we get 465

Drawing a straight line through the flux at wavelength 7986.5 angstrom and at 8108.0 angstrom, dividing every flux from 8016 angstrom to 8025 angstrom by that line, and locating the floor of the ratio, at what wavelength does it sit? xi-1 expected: 8021.0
